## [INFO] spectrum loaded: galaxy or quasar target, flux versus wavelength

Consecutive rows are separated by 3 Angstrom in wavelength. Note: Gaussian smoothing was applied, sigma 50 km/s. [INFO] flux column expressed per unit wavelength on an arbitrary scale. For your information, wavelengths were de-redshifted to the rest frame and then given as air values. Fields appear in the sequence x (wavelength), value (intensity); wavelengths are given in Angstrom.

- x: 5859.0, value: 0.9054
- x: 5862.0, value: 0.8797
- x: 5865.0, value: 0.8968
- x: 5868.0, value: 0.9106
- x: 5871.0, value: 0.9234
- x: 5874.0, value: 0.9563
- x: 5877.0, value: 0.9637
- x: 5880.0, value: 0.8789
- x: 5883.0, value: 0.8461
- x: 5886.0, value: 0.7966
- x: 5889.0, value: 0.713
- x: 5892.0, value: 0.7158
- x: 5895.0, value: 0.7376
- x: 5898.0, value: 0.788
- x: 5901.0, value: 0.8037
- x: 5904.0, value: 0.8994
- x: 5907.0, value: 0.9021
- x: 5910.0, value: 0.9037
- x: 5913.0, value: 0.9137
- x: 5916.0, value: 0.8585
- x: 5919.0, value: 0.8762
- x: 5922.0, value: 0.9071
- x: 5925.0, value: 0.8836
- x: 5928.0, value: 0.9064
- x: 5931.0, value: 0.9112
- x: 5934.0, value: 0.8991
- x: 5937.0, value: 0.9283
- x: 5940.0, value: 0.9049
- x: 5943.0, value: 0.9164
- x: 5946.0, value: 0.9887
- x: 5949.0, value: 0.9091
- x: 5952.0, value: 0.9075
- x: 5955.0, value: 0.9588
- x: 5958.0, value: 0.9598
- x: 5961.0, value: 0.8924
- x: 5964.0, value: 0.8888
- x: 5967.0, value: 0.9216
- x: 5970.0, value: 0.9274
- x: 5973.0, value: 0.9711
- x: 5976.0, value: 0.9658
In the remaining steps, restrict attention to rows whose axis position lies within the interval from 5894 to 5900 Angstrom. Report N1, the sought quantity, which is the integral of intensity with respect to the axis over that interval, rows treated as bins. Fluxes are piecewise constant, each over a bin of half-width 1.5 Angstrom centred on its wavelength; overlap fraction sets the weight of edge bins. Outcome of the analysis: 4.6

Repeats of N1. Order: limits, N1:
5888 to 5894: 4.3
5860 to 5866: 5.3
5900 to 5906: 5.2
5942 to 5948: 5.7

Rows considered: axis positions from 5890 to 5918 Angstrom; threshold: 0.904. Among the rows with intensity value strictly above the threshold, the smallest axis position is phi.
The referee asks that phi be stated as 5913.0 Angstrom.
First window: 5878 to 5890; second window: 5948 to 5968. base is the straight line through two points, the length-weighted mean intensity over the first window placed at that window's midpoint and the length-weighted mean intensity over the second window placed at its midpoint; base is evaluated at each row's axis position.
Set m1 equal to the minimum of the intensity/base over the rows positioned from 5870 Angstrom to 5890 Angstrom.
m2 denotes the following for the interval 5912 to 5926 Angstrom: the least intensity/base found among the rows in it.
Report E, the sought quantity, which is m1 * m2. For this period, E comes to 0.86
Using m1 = 0.86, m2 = 1.00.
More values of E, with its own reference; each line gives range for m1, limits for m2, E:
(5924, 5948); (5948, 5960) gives 1.01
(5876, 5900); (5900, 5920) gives 0.82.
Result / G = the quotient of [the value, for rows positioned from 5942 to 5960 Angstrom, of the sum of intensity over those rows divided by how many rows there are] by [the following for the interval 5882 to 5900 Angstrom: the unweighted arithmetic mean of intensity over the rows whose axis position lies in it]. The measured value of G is 1.23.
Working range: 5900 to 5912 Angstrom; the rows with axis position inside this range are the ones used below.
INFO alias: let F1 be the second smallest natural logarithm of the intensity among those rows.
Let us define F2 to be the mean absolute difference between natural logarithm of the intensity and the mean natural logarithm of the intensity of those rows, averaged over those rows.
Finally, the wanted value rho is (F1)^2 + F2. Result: 0.054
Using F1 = -0.106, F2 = 0.043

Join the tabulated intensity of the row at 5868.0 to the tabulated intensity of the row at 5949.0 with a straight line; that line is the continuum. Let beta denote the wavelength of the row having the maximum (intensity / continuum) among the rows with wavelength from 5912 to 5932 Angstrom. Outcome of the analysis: 5913.0 Angstrom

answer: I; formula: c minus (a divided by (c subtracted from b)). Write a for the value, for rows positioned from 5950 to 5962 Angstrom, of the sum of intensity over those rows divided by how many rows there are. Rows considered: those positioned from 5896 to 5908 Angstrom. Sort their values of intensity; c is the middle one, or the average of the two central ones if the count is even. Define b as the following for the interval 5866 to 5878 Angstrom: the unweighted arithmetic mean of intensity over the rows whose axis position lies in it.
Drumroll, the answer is -10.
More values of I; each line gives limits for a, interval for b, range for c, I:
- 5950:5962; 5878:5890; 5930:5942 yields 10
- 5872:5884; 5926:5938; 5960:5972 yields -214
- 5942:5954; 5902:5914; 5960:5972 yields 410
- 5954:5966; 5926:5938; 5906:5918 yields -110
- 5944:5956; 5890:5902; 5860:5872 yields 8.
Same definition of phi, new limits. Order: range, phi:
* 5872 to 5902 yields 5874.0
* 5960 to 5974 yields 5967.0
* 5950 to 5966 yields 5952.0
